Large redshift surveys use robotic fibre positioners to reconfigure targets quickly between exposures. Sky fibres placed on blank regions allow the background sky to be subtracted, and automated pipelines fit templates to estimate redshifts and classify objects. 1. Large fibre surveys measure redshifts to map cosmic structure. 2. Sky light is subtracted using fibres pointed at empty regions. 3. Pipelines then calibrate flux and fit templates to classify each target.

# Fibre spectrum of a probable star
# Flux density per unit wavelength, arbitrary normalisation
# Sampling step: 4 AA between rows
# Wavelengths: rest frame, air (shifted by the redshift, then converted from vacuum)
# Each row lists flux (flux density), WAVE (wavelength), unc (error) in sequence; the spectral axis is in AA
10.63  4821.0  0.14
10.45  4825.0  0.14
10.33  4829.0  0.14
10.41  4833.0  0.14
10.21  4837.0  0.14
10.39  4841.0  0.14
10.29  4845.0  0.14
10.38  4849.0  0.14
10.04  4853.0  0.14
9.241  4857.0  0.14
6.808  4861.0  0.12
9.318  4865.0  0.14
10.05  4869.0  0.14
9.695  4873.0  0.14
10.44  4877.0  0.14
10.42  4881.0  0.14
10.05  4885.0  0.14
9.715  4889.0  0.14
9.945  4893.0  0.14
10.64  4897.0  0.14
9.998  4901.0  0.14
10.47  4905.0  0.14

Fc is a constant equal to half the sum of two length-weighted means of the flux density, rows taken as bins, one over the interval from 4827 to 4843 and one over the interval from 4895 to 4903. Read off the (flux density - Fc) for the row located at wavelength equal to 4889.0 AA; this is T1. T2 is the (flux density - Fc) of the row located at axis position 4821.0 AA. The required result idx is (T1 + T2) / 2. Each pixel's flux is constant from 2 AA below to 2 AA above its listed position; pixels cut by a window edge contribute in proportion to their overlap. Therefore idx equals -0.15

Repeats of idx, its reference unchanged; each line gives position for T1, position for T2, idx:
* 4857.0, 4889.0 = -0.85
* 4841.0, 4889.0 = -0.27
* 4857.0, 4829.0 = -0.54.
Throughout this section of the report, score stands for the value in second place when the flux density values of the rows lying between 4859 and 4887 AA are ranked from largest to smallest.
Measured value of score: 10.42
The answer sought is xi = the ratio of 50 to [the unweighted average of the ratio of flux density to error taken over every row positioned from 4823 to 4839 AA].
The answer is 0.676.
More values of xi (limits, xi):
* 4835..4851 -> 0.678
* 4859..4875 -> 0.757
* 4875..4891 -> 0.689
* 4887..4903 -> 0.695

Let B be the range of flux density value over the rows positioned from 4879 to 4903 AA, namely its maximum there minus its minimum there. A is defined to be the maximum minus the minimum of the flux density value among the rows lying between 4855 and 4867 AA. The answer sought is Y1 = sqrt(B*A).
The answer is 1.5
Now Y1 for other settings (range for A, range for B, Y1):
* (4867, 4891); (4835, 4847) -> 0.4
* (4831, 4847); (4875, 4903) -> 0.4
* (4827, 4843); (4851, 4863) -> 0.8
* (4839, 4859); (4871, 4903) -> 1.0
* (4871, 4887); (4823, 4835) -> 0.3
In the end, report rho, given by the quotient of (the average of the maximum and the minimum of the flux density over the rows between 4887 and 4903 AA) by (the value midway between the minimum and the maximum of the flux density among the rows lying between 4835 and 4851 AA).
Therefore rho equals 0.99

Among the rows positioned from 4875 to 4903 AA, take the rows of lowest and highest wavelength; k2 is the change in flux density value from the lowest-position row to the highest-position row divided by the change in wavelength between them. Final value -0.02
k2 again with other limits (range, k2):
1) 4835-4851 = 0.01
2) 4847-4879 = 0.00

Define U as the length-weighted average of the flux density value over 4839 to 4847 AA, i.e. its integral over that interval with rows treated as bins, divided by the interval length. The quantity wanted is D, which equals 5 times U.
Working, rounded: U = 10.3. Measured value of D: 51.7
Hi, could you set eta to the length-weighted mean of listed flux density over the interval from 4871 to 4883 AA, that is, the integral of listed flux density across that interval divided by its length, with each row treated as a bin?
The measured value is 10.2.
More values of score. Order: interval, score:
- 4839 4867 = 10.38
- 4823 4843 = 10.41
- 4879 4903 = 10.42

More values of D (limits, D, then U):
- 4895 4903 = 51.6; 10.3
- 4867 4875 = 49.4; 9.9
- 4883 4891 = 49.4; 9.9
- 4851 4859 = 48.2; 9.6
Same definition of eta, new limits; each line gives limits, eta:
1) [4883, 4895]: 9.9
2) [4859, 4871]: 8.7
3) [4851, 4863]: 8.7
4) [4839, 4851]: 10.4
